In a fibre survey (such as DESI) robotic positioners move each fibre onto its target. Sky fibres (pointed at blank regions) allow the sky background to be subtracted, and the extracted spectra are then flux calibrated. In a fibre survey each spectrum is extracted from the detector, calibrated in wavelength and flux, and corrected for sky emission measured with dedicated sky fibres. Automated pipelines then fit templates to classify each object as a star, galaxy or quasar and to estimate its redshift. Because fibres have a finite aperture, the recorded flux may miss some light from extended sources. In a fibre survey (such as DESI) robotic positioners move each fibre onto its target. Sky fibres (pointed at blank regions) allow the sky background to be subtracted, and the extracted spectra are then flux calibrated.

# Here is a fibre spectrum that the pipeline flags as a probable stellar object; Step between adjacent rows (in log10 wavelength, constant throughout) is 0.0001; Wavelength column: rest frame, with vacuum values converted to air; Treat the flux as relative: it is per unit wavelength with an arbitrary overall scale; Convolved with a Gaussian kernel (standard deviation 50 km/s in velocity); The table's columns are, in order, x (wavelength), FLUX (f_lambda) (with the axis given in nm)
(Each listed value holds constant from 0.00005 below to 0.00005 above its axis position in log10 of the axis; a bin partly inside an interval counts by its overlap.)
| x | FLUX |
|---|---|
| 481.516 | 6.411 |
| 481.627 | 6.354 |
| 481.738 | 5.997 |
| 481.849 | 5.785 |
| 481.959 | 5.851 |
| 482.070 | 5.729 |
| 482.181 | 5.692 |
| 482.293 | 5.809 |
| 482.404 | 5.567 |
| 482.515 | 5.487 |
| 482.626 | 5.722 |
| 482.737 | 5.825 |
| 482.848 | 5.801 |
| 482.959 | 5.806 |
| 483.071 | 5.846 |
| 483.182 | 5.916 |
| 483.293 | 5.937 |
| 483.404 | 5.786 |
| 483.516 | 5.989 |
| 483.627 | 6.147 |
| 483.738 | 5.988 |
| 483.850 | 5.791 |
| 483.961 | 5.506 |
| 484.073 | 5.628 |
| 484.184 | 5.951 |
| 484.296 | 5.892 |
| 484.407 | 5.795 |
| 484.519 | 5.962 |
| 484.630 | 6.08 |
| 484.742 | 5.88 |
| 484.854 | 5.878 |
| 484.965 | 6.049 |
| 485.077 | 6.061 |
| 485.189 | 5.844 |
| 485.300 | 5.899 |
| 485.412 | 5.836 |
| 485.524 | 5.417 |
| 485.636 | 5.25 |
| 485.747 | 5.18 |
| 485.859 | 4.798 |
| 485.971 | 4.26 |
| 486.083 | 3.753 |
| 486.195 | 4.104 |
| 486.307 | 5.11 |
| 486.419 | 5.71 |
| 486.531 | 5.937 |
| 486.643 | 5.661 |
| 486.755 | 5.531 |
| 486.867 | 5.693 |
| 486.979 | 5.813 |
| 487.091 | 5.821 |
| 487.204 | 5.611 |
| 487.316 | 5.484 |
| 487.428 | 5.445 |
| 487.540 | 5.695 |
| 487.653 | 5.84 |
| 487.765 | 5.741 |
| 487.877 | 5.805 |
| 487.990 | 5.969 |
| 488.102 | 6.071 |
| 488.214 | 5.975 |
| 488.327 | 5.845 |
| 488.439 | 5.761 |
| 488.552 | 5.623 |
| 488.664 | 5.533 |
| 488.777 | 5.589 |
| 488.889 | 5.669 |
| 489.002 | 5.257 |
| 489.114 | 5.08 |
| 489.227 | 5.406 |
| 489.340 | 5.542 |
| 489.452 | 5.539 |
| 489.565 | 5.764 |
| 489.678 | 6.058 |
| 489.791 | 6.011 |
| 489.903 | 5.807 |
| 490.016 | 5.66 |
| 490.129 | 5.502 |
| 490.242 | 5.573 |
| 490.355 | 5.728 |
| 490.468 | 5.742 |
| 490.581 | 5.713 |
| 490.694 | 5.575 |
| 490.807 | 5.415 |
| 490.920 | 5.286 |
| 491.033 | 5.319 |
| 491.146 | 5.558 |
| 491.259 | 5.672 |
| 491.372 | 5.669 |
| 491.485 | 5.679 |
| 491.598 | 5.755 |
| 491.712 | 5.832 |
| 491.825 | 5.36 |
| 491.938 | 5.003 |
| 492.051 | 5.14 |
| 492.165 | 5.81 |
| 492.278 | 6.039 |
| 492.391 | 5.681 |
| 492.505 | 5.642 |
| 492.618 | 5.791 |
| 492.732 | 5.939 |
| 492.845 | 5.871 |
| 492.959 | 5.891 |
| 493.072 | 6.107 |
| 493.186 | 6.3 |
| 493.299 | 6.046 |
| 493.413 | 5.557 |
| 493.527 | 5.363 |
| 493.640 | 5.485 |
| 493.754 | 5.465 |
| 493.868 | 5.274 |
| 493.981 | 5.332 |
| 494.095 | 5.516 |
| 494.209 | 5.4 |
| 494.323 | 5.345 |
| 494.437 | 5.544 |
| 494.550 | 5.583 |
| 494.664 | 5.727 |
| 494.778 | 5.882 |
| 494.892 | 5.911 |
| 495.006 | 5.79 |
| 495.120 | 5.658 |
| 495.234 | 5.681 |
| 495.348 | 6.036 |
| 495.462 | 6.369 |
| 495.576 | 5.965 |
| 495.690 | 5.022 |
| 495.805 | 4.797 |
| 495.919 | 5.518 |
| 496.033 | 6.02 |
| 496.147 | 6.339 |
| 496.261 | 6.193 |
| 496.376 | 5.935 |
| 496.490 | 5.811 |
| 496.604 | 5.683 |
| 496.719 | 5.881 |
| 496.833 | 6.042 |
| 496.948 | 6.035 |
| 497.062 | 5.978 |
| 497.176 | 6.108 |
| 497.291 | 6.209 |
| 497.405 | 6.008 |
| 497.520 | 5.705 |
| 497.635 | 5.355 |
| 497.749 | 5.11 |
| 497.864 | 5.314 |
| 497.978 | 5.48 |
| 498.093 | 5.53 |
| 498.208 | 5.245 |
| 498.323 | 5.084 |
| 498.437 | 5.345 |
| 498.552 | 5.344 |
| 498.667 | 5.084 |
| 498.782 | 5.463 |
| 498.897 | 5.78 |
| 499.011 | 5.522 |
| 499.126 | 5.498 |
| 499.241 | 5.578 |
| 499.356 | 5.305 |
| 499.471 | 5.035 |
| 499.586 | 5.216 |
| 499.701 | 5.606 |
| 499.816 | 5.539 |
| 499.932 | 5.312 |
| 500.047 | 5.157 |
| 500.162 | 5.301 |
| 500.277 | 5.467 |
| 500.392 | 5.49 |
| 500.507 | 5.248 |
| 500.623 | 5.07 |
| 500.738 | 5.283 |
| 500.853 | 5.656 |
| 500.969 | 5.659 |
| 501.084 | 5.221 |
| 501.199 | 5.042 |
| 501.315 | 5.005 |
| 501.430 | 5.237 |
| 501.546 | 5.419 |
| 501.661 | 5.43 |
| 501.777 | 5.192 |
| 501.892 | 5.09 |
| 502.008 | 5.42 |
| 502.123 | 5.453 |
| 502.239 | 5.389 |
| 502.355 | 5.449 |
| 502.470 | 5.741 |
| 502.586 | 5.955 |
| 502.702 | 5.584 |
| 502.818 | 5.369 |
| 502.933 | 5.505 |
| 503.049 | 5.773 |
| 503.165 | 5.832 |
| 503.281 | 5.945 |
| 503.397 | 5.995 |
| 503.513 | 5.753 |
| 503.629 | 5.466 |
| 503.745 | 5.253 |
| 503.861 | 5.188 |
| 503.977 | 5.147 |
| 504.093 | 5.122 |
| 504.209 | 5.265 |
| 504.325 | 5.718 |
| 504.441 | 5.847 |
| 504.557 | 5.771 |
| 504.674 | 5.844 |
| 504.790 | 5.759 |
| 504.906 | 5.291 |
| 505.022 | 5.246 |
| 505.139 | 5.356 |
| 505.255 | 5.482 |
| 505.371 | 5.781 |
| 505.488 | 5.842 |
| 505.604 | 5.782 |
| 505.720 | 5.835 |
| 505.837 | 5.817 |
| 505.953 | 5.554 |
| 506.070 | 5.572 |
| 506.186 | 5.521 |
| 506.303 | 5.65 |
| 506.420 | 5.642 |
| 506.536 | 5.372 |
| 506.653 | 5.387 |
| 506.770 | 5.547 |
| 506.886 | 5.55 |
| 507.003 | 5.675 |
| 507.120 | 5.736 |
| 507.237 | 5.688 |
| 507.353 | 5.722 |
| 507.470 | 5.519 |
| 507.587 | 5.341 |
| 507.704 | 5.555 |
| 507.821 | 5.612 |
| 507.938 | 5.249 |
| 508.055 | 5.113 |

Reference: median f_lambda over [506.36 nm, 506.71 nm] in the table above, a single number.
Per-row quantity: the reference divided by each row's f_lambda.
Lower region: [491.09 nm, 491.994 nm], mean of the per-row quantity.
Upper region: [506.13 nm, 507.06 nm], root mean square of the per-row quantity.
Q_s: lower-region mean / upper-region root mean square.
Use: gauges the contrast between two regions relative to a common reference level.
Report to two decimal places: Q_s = 1.00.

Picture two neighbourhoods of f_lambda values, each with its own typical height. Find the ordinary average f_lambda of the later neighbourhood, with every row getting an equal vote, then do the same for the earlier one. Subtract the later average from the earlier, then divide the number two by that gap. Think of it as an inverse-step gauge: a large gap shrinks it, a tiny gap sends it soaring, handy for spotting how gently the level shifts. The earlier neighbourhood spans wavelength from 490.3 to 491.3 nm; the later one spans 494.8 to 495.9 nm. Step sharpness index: -15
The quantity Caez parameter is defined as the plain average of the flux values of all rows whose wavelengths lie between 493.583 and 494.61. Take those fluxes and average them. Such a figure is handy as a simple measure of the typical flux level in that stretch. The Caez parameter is 5.44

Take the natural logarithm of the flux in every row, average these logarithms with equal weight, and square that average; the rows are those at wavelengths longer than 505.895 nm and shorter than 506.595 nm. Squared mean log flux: 2.94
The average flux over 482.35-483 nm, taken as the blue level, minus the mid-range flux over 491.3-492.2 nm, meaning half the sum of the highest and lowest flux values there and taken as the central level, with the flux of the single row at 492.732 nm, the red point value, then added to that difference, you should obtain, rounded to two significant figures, 6.2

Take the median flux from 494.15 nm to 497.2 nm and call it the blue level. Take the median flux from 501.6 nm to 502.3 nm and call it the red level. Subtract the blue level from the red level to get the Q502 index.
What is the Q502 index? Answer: -0.48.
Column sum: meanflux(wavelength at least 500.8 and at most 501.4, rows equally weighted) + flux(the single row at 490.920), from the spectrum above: 10.6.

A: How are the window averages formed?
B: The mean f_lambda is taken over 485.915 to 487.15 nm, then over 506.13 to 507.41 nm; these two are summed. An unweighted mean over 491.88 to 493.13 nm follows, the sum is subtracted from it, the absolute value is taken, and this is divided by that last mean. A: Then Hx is 0.89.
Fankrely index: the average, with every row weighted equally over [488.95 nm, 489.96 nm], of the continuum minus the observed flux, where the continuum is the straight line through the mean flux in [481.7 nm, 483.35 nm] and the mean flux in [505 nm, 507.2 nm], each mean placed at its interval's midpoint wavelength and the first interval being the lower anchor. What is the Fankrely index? 0.12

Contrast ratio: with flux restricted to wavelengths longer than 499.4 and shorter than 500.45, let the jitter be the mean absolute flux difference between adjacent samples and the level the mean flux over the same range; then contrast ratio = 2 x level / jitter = 63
